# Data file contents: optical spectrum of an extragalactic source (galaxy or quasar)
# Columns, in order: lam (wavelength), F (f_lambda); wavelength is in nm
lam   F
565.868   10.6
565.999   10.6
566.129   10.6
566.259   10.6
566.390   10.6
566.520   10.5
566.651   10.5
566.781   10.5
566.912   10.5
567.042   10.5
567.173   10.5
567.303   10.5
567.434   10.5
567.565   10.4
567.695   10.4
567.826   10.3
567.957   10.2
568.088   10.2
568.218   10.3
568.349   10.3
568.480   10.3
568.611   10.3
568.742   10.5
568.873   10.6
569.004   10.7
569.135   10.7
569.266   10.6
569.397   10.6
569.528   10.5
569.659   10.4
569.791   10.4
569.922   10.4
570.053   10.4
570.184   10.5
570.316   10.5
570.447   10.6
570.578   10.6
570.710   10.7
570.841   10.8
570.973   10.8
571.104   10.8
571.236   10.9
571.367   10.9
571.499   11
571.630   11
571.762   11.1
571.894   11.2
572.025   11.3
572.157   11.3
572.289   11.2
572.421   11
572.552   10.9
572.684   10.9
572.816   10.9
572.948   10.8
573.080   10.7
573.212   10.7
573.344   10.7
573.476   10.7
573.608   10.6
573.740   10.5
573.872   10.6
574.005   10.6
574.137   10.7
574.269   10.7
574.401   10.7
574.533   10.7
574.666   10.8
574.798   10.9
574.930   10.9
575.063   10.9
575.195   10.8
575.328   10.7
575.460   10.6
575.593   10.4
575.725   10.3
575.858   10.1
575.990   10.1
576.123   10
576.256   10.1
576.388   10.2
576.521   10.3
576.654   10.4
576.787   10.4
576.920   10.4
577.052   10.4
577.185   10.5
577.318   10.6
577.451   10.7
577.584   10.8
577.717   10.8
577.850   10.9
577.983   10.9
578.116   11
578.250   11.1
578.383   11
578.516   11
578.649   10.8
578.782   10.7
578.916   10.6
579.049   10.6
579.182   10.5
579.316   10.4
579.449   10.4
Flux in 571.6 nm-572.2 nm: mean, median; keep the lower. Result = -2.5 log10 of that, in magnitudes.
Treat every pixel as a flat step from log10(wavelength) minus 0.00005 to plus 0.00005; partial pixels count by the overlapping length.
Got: -2.62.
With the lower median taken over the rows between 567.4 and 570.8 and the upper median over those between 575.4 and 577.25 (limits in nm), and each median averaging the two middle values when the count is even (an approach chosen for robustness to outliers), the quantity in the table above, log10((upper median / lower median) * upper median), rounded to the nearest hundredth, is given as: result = 1.01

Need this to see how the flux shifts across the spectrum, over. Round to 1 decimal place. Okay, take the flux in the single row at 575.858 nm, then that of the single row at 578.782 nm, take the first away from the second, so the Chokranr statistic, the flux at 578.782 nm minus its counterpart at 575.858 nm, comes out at 0.6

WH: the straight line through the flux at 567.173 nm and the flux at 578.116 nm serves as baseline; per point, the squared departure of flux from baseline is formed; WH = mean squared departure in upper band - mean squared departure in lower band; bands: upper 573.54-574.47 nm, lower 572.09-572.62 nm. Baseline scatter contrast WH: -0.12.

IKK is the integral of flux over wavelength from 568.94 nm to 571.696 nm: 29.4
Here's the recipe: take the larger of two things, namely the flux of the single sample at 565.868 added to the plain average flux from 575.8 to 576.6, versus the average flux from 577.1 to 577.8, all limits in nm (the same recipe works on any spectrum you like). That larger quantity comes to 20.7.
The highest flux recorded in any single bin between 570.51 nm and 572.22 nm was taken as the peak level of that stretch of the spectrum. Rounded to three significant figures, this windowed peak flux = 11.3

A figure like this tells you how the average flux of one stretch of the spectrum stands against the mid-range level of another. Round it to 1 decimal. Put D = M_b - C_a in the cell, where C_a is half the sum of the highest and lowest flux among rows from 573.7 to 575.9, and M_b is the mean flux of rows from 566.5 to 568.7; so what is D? -0.1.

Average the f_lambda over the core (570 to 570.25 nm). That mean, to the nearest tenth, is 10.4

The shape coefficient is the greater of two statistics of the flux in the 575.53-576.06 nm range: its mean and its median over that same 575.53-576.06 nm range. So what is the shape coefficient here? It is 10.2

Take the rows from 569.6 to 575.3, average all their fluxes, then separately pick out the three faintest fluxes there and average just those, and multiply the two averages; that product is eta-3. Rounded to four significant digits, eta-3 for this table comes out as 112.1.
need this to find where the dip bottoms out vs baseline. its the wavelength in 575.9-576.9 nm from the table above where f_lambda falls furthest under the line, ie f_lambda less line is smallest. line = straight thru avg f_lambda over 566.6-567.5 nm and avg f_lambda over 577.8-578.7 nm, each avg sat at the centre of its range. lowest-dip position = 576.123 nm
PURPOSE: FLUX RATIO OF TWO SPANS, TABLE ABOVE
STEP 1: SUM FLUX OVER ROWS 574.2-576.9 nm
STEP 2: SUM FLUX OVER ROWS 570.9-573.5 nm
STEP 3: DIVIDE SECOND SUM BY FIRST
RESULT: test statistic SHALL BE 1.04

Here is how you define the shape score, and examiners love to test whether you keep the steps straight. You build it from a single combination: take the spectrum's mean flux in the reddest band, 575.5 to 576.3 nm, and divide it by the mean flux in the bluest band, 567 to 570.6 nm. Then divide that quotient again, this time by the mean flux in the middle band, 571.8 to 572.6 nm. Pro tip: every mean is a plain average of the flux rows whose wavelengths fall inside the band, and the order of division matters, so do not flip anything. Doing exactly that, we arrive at 0.0872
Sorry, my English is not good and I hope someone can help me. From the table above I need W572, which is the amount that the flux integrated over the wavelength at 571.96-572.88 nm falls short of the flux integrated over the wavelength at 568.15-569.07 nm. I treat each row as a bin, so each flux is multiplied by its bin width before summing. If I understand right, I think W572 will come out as -1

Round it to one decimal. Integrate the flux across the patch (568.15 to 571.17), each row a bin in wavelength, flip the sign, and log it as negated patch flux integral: -31.8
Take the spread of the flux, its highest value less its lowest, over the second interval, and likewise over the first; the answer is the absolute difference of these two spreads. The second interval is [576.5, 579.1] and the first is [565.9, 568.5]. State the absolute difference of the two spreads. 0.40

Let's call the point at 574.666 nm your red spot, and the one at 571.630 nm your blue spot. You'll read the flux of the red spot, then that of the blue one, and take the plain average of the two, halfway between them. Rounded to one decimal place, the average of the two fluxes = 10.9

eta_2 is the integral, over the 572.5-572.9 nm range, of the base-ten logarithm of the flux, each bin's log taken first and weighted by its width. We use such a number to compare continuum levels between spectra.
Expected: 0.41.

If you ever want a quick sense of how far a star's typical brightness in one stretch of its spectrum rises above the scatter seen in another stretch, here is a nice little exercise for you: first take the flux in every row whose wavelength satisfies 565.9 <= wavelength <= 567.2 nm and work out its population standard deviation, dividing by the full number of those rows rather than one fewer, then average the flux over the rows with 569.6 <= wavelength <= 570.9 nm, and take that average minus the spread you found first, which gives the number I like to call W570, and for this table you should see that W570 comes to 10.5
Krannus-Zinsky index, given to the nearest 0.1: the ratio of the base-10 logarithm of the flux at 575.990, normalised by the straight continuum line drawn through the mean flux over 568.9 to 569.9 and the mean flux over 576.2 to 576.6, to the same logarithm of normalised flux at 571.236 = -0.3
